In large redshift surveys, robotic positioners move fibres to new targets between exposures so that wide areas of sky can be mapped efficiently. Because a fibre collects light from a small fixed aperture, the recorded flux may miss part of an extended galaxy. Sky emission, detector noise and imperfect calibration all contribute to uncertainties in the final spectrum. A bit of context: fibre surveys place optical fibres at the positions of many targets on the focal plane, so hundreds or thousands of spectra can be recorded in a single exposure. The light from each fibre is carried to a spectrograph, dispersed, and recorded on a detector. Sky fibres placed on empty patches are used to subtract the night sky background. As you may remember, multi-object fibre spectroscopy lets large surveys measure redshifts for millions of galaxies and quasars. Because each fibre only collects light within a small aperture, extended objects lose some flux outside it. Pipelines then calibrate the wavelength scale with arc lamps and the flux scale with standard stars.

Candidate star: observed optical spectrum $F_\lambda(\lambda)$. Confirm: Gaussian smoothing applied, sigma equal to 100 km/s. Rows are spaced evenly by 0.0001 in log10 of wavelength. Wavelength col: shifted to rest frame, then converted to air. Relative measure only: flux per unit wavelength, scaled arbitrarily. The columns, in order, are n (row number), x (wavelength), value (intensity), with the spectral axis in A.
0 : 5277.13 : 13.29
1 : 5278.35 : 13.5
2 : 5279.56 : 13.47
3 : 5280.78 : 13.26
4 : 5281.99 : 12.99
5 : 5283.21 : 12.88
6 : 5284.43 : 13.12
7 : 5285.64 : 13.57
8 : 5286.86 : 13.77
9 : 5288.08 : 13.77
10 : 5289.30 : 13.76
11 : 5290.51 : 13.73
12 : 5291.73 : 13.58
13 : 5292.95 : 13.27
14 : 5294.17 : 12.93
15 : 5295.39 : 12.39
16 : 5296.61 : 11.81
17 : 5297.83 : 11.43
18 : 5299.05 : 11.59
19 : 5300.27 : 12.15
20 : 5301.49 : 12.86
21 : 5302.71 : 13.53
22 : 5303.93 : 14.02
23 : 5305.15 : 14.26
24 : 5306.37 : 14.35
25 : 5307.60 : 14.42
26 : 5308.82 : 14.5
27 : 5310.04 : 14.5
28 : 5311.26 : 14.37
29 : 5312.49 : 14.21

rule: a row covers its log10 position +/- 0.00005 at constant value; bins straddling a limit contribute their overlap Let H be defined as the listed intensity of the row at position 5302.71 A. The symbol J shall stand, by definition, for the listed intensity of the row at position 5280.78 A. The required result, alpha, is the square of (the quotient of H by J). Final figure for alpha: 1.04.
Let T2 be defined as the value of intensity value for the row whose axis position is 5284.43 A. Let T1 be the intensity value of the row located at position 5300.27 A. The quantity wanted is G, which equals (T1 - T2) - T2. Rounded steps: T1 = 12.15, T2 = 13.12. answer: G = -14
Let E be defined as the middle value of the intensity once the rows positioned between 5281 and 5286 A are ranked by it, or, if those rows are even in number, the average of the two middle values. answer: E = 13.1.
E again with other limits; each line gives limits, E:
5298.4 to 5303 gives 12.5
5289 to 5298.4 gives 13.1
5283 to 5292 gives 13.7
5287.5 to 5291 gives 13.8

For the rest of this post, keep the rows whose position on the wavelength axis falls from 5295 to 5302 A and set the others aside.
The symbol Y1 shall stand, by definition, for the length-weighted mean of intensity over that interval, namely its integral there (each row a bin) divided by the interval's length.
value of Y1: 12.0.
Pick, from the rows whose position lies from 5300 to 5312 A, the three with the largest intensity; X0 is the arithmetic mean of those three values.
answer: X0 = 14.5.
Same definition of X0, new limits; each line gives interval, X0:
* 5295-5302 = 12.5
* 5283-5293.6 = 13.8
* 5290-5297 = 13.5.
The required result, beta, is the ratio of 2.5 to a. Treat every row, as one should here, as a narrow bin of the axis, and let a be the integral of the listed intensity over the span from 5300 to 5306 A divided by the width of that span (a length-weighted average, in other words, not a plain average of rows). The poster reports 0.185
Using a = 13.5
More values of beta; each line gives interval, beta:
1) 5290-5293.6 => 0.185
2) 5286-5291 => 0.182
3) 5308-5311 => 0.172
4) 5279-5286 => 0.189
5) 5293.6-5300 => 0.208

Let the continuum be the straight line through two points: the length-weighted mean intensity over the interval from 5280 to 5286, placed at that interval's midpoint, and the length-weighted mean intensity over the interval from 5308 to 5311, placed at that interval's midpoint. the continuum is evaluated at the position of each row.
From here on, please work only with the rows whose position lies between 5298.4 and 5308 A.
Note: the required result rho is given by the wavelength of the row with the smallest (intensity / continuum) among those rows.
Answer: 5299.05 A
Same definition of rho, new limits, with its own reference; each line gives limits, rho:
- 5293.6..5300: 5297.83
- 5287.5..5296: 5295.39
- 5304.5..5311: 5310.04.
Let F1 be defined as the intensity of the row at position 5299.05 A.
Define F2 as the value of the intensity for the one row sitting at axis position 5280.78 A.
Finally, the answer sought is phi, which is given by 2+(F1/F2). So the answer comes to 2.87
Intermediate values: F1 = 11.59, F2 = 13.26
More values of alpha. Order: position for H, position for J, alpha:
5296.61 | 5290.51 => 0.74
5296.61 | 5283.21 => 0.84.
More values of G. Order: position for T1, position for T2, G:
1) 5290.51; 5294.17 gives -12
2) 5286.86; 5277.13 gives -13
